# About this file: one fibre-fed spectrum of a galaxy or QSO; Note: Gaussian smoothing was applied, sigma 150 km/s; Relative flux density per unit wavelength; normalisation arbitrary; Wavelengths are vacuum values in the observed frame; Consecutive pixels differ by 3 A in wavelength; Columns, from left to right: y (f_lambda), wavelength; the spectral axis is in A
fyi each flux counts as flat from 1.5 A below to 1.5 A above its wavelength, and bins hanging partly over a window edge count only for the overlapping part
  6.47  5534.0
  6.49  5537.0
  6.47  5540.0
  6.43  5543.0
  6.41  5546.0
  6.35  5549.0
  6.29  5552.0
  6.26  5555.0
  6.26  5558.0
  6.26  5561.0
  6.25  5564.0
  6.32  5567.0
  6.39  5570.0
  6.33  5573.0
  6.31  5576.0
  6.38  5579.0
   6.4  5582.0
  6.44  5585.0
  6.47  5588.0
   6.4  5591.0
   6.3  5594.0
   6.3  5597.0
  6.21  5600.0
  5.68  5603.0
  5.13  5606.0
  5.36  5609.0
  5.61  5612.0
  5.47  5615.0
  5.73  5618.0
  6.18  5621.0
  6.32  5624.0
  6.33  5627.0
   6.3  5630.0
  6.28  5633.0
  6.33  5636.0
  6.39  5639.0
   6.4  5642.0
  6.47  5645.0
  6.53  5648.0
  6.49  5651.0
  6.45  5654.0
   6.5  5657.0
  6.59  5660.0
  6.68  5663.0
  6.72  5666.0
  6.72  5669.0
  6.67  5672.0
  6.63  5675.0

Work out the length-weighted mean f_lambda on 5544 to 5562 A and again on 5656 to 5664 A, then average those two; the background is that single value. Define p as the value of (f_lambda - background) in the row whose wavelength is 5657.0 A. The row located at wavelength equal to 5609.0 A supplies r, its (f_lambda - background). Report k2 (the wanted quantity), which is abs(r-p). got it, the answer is 1.14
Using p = 0.05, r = -1.1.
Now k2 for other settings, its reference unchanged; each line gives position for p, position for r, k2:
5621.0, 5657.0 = 0.32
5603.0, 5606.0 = 0.55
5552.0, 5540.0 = 0.18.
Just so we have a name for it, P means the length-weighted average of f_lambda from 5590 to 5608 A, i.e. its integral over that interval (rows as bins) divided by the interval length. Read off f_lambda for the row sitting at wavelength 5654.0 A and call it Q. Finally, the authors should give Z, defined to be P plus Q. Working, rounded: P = 5.97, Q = 6.45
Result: 12.4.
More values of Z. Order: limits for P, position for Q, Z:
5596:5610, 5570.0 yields 12.1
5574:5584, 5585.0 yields 12.8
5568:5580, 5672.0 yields 13.0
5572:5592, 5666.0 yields 13.1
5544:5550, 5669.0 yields 13.1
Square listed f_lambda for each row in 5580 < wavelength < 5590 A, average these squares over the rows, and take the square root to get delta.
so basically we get 6.44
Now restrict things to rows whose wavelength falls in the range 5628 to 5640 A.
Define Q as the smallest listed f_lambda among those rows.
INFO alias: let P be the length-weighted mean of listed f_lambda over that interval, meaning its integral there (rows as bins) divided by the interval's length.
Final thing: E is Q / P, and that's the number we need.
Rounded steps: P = 6.32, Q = 6.28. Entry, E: 0.993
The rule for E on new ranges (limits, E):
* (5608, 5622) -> 0.947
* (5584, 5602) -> 0.981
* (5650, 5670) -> 0.978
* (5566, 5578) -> 0.995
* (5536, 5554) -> 0.983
